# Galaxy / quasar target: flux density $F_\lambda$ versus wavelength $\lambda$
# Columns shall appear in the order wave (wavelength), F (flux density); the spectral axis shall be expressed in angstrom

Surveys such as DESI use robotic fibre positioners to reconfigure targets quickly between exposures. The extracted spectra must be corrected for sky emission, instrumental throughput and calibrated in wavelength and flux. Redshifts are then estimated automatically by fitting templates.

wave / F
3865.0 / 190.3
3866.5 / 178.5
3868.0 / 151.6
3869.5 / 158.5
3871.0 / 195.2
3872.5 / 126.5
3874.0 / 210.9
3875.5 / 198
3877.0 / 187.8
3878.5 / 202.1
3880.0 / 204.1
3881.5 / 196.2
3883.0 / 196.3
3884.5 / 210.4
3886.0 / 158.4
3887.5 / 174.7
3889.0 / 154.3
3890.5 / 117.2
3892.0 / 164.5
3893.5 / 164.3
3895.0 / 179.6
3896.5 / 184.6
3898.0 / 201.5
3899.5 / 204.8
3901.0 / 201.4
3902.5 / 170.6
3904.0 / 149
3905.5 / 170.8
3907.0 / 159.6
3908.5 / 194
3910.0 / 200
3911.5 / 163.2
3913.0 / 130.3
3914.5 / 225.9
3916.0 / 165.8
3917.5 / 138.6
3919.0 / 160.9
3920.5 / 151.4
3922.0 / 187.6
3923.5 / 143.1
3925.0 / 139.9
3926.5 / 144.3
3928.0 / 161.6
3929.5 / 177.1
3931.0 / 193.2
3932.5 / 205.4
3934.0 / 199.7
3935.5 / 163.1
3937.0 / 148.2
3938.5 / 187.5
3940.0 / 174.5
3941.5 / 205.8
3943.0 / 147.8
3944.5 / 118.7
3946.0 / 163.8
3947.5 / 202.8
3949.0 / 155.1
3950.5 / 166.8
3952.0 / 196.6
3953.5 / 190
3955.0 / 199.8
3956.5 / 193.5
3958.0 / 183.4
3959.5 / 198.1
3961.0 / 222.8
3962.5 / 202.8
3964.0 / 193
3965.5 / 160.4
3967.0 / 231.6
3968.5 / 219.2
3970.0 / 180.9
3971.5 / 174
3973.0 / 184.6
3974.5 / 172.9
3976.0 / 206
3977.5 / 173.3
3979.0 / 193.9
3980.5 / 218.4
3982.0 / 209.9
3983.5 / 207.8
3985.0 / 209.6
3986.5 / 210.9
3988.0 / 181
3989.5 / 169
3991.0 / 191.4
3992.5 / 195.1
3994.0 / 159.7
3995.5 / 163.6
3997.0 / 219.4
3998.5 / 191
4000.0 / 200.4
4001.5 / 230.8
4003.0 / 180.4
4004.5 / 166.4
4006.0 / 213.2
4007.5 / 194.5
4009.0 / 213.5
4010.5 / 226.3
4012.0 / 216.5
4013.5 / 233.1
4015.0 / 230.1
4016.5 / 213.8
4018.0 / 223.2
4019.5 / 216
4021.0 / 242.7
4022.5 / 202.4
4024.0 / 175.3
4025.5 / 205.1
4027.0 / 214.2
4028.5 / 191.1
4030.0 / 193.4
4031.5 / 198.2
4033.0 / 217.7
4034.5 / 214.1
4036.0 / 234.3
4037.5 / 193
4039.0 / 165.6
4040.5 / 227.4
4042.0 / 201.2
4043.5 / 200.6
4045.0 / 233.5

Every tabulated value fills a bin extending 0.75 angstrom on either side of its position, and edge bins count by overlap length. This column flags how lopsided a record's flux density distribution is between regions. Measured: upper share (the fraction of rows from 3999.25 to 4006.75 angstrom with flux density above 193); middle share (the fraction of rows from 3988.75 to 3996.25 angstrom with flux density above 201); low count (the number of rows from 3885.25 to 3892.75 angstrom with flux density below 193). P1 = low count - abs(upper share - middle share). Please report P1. 4.4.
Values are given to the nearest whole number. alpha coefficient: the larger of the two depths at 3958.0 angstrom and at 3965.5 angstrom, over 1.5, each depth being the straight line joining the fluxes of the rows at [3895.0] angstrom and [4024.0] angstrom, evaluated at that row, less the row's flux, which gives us 11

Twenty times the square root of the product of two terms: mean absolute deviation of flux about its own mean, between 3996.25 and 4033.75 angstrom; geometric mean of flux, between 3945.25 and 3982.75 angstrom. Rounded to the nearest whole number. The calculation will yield 1087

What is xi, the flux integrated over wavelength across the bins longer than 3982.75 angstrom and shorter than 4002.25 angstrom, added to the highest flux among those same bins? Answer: 4025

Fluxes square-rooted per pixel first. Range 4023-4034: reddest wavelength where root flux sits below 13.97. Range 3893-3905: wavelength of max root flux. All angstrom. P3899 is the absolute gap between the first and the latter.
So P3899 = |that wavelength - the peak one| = 130.5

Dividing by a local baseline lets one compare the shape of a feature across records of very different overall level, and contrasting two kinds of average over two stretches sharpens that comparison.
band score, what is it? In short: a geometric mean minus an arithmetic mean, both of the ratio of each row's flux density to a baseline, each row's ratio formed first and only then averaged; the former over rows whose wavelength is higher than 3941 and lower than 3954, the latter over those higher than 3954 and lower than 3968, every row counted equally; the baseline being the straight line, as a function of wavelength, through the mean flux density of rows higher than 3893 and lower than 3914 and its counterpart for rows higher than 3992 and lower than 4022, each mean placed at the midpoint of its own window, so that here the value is -0.13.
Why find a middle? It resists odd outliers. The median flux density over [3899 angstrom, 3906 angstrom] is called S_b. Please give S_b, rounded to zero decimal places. 171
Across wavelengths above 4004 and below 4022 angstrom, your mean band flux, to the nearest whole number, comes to 216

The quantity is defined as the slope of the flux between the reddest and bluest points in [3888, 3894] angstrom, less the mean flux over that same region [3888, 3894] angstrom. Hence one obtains -148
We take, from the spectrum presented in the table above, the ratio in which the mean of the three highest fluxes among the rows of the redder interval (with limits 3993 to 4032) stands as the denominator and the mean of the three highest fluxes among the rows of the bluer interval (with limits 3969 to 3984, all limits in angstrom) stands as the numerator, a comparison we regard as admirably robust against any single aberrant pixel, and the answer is 0.90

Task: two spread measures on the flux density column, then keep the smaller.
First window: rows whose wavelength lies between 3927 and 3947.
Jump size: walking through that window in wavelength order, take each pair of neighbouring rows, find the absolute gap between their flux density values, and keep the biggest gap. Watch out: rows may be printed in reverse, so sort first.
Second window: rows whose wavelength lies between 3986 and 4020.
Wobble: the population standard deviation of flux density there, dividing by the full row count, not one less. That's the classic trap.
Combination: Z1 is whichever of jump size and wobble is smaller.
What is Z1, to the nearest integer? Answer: 23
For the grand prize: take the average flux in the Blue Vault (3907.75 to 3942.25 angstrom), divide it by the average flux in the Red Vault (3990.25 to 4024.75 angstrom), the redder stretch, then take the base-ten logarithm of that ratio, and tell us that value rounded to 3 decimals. -0.074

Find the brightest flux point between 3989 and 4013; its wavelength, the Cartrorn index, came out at 4001.5 angstrom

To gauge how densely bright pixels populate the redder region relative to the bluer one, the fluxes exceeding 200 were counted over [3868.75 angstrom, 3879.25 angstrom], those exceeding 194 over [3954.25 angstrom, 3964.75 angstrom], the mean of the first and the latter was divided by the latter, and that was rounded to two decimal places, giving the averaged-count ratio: 0.75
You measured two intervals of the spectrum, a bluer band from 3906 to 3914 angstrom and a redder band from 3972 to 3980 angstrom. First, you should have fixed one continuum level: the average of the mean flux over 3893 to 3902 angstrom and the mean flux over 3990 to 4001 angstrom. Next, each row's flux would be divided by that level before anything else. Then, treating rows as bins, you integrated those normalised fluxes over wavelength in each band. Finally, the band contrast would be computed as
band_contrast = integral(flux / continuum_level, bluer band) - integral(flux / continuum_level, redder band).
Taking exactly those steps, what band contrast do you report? -0.7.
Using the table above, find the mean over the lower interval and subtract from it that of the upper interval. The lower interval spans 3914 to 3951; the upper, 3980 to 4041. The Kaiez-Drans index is -35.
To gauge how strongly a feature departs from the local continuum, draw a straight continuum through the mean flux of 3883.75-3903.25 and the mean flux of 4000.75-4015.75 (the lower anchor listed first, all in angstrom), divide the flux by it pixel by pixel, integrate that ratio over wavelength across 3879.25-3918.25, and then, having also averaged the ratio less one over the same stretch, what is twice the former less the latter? 78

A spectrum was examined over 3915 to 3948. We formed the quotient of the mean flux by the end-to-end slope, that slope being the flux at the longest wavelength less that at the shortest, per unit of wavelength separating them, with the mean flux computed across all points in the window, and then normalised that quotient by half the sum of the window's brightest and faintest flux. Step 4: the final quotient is 0.88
